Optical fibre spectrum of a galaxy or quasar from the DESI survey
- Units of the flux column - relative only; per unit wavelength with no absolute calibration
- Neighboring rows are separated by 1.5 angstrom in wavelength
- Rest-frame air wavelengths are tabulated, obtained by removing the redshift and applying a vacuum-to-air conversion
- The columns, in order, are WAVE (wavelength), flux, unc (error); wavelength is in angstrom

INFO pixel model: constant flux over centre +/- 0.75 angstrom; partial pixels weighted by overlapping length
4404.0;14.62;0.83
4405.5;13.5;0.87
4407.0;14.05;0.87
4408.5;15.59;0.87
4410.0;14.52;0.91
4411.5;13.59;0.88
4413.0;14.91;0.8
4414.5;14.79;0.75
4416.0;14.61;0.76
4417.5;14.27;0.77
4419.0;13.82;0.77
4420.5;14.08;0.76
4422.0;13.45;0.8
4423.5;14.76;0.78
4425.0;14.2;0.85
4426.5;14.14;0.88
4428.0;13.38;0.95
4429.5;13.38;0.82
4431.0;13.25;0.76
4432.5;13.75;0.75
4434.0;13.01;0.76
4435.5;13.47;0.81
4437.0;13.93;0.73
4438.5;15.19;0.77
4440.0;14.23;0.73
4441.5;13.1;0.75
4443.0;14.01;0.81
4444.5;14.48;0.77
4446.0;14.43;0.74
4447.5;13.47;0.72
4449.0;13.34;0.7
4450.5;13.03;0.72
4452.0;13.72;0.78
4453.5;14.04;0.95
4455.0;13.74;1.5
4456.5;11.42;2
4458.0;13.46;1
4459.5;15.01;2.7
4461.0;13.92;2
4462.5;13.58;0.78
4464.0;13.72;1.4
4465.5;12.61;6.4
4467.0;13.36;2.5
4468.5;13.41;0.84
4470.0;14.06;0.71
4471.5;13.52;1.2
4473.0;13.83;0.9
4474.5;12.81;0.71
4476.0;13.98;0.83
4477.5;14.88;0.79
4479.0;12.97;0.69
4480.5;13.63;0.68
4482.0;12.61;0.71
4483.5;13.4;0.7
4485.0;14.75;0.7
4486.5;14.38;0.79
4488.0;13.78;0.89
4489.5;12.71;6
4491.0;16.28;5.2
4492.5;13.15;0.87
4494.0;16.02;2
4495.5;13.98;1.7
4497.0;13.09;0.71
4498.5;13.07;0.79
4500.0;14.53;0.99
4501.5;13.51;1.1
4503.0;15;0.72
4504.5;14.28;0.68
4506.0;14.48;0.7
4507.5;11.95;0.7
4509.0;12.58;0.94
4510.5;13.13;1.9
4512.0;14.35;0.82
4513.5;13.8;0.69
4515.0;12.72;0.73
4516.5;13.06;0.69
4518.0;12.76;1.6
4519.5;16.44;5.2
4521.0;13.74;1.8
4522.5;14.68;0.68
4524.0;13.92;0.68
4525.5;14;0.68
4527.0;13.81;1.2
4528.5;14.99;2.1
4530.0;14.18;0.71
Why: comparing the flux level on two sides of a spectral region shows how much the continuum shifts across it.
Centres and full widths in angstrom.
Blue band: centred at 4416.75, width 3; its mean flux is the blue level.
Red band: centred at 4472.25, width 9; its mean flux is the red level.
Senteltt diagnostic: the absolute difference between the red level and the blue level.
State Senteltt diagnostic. 0.84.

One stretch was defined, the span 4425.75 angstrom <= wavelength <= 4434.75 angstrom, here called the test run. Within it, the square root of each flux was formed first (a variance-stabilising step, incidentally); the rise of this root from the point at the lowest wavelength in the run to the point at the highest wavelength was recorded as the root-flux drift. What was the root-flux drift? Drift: -0.15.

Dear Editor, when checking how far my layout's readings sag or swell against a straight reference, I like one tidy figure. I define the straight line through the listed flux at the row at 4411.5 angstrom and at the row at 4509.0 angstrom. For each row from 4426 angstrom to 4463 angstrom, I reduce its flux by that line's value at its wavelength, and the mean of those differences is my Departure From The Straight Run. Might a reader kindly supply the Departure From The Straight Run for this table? 0.45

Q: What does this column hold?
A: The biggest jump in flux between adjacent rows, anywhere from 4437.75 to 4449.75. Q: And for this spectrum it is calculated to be 1.1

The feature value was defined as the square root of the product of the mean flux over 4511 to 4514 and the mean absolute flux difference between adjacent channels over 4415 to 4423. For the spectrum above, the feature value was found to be 2.43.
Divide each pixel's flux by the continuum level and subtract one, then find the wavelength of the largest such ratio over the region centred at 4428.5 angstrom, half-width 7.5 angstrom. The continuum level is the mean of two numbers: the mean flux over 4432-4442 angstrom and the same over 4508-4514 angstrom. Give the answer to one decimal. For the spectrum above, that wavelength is 4423.5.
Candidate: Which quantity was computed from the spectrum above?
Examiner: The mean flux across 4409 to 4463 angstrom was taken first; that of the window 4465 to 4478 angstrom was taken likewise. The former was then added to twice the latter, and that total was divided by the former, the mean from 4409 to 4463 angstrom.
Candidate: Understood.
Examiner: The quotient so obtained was 2.96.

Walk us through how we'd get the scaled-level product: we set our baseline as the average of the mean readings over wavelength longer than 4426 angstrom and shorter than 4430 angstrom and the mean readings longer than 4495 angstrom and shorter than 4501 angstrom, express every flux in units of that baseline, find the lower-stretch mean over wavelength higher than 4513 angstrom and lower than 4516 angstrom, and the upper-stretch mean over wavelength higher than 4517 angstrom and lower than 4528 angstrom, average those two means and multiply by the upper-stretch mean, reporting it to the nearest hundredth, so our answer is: 1.05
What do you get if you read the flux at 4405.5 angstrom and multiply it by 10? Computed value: 135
